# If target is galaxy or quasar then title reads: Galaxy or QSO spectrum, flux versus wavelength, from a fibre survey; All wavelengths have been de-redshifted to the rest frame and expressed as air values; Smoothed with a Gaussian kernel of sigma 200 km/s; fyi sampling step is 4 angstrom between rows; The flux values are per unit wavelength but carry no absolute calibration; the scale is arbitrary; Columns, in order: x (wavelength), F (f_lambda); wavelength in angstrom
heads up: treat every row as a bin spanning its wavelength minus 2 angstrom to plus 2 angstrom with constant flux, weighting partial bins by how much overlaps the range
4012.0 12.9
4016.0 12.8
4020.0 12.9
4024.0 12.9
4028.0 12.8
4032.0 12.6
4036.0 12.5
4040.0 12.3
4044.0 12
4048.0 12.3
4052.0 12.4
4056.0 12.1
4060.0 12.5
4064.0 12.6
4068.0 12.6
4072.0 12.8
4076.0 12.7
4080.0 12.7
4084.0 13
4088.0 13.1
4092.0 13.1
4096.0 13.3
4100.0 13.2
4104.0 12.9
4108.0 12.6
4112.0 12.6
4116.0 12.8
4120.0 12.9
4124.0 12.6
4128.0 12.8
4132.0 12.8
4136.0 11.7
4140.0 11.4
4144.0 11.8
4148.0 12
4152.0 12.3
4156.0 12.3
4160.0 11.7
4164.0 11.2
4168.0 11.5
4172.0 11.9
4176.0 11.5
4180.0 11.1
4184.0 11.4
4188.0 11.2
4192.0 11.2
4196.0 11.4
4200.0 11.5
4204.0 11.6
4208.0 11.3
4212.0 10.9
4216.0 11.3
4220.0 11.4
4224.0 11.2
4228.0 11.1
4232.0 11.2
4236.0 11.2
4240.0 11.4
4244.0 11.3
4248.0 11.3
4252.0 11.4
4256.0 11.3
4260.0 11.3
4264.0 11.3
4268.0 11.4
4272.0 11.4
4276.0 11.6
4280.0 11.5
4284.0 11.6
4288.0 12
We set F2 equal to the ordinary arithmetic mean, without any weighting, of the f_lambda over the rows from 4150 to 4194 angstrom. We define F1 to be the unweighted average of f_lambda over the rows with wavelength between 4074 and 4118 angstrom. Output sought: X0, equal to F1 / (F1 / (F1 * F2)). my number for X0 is 149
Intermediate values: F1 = 12.9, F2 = 11.6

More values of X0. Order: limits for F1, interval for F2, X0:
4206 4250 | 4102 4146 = 140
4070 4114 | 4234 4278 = 147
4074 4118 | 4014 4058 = 161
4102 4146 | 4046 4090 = 157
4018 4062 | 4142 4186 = 146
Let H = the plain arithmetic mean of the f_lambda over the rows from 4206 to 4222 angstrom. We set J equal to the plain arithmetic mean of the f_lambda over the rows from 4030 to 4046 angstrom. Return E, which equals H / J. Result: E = 0.91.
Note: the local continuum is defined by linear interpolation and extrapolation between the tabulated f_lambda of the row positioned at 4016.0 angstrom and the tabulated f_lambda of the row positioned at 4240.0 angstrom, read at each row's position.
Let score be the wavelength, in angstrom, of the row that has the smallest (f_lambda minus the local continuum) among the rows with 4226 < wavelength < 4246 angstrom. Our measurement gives 4228.0 angstrom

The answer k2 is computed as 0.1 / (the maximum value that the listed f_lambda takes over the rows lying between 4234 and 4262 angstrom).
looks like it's 0.0088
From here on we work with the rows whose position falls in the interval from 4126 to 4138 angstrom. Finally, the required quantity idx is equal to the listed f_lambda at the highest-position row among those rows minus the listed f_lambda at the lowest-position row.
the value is -1.1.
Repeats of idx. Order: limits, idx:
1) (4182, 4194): -0.2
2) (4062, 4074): 0.2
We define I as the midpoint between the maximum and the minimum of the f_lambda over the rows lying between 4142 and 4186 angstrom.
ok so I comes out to 11.7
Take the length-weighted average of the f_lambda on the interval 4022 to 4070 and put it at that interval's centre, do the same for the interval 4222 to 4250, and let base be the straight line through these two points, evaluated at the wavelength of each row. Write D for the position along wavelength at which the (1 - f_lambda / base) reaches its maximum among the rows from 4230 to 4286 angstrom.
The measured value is 4232.0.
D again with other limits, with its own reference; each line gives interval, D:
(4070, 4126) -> 4076.0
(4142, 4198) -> 4180.0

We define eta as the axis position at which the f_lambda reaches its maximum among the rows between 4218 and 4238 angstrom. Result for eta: 4220.0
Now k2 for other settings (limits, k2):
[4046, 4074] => 0.0078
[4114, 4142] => 0.0078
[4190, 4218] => 0.0086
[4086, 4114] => 0.0075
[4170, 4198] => 0.0084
